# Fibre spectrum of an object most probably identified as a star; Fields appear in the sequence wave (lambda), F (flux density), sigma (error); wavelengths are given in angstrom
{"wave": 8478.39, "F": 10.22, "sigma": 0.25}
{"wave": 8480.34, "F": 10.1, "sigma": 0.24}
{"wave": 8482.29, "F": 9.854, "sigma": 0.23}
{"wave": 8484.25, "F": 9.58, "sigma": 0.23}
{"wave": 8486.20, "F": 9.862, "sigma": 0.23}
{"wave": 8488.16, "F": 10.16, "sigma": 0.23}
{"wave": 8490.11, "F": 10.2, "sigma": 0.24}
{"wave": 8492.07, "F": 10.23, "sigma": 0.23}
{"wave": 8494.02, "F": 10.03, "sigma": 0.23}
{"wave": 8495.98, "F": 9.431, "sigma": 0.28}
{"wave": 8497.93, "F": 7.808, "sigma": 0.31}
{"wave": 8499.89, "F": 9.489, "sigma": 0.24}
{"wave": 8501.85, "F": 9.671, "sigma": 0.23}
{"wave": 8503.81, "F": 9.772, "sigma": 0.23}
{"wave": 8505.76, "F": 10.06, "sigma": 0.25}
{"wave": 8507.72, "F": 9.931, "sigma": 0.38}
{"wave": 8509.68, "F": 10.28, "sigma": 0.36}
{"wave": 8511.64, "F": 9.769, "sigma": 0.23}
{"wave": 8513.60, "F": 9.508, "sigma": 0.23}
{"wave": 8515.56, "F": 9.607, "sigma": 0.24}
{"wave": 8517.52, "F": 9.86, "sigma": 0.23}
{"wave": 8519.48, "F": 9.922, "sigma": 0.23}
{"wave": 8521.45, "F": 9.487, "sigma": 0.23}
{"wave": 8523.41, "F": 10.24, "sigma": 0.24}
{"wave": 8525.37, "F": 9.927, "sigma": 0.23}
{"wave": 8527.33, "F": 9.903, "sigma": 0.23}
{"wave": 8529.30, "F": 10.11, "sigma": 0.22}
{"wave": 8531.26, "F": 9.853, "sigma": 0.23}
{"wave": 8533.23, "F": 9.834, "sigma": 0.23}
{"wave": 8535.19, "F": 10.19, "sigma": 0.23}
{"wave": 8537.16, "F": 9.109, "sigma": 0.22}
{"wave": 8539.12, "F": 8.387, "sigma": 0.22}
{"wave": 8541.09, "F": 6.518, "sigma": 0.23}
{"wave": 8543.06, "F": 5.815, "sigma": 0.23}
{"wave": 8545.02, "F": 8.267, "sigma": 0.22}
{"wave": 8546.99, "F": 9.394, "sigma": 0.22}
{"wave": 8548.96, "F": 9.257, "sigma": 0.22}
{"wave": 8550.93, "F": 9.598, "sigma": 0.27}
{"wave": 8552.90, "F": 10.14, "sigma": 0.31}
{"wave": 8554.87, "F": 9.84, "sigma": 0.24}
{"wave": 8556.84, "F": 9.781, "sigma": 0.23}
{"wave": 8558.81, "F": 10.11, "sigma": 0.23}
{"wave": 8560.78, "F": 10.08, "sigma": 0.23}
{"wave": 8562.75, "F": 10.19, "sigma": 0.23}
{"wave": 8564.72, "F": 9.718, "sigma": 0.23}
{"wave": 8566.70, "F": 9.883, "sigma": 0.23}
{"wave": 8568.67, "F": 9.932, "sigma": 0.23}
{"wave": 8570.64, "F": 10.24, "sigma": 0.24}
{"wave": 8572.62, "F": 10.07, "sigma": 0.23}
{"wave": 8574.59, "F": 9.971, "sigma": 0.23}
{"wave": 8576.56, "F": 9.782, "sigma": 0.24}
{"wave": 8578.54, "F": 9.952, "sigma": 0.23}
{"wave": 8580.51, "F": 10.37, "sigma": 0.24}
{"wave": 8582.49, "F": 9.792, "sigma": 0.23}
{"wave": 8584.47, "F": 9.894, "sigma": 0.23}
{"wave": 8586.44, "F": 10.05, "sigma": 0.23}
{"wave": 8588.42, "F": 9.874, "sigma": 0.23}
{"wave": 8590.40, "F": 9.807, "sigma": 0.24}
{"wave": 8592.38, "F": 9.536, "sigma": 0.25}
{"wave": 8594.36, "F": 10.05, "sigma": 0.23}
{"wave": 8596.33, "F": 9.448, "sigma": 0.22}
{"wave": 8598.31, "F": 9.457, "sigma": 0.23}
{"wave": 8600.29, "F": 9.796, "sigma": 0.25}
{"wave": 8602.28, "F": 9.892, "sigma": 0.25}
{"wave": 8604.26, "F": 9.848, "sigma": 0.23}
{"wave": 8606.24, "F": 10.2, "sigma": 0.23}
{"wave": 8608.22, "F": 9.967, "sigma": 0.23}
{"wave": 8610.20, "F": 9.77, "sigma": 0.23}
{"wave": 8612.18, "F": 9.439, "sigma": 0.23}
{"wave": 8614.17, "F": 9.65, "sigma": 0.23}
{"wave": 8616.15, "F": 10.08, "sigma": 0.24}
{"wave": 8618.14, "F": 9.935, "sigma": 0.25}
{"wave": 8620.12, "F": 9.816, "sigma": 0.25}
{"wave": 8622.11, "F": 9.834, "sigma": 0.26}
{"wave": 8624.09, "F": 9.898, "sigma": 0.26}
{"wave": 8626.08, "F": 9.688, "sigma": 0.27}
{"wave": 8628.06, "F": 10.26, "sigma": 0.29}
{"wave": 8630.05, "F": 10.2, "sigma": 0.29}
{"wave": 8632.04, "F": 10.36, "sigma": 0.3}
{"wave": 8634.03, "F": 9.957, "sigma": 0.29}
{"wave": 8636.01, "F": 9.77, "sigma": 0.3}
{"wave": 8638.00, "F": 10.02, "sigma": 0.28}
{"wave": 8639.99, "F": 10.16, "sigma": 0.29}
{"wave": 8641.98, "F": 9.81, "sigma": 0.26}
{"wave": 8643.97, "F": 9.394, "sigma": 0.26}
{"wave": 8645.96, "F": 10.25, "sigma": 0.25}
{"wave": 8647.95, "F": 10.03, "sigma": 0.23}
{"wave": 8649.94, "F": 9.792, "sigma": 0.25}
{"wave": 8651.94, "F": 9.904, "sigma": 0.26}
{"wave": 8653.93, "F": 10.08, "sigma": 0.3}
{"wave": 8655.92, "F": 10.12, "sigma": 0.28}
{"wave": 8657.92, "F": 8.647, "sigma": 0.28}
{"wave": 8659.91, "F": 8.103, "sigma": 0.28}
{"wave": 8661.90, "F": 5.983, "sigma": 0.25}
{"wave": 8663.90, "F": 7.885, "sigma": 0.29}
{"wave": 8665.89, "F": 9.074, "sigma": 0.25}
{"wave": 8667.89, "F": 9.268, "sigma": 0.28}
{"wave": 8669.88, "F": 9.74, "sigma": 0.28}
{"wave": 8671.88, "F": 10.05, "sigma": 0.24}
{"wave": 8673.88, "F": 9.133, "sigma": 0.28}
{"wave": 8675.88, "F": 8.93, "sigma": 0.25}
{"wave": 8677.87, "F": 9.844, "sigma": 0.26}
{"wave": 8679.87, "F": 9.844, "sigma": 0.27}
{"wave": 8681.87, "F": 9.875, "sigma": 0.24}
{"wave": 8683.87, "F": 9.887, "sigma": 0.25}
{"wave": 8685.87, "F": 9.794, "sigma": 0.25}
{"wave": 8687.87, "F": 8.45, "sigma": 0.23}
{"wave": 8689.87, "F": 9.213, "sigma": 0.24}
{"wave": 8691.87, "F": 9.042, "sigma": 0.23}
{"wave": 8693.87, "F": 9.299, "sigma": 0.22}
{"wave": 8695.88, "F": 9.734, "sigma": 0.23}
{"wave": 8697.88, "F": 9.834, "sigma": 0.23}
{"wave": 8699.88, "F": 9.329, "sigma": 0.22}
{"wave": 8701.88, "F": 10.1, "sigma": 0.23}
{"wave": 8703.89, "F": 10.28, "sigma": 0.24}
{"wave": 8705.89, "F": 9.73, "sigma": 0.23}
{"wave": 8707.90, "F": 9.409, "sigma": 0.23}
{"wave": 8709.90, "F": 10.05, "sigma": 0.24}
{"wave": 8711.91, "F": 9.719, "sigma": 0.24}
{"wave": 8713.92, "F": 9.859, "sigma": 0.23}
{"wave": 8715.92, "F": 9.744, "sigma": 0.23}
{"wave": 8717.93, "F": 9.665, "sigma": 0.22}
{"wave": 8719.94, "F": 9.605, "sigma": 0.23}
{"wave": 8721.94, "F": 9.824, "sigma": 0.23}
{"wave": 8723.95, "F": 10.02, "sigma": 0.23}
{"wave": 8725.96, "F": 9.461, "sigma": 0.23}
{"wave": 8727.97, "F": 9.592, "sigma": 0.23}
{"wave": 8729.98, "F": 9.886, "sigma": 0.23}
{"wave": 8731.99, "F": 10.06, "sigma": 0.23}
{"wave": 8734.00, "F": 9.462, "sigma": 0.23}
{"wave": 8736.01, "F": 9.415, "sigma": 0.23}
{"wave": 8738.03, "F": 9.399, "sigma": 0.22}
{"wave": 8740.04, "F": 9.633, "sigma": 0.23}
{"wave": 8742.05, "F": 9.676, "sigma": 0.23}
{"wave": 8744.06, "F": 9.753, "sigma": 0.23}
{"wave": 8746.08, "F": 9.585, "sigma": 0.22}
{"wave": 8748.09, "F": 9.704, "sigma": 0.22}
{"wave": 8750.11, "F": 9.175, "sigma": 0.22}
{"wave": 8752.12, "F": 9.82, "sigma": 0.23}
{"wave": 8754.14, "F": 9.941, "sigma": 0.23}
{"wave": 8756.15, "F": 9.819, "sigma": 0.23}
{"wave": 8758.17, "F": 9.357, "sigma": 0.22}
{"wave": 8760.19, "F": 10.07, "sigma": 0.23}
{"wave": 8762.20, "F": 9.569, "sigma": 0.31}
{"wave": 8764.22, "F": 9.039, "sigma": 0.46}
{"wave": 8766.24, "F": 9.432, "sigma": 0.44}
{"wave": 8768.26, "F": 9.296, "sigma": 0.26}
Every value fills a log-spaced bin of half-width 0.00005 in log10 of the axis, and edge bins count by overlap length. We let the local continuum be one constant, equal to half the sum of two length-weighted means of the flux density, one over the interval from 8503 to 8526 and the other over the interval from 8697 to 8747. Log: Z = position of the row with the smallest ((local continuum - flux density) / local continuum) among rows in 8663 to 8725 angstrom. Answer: 8703.89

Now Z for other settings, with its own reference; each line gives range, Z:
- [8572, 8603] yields 8580.51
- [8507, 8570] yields 8509.68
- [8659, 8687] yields 8671.88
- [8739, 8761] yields 8760.19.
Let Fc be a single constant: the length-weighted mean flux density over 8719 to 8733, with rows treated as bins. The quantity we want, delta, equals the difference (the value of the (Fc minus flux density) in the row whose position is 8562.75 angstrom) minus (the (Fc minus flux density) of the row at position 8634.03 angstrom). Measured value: -0.23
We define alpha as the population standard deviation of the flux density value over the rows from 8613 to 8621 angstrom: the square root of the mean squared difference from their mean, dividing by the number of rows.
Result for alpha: 0.2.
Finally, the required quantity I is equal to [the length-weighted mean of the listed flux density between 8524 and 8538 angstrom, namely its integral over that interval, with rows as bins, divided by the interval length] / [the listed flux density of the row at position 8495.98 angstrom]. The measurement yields 1.05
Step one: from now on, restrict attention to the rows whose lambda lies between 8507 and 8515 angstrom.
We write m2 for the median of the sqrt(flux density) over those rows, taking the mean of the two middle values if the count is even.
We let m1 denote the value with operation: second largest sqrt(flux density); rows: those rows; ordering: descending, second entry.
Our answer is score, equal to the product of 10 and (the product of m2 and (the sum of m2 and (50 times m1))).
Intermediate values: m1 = 3.15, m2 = 3.14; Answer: 5044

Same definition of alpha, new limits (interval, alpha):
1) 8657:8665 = 1.0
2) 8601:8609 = 0.1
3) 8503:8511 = 0.2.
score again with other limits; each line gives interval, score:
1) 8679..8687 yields 5032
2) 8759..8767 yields 4862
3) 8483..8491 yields 5143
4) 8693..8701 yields 4911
